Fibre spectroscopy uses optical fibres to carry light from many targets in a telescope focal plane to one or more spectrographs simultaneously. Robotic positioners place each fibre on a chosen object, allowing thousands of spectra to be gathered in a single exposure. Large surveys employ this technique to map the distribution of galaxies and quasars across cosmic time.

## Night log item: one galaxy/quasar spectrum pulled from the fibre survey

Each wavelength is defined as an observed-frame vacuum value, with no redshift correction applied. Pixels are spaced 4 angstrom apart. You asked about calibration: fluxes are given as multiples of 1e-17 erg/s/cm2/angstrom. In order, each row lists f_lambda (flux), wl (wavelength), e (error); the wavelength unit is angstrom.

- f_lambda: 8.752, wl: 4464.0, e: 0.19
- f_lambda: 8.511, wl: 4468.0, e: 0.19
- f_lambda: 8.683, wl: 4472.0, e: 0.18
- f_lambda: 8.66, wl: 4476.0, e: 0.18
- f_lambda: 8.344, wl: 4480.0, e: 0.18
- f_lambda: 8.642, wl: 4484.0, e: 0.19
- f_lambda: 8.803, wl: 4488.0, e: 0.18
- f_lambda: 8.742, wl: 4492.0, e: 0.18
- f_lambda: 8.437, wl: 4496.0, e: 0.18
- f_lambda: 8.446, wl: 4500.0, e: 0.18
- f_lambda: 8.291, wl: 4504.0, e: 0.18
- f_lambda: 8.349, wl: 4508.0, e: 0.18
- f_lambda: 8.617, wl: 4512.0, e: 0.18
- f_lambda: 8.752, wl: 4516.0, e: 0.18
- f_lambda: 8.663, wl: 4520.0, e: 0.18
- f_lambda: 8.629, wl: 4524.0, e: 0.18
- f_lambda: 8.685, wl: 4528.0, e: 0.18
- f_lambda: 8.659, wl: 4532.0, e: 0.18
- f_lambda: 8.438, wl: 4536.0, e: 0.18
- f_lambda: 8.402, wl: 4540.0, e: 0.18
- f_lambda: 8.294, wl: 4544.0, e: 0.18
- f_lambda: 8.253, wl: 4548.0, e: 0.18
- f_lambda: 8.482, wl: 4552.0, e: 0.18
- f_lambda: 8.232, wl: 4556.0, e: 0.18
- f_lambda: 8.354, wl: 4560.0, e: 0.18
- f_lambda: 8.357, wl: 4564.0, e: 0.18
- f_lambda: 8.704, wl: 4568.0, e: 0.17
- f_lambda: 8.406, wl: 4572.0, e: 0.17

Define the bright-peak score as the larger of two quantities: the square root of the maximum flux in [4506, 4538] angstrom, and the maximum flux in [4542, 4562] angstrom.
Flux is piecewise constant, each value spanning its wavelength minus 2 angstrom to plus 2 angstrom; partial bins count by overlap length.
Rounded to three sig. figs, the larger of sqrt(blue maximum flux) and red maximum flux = 8.48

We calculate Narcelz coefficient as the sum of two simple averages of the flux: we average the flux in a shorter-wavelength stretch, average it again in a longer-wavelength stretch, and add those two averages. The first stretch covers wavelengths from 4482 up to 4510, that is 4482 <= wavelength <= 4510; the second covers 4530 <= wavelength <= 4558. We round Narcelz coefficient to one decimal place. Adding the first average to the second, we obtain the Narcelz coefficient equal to 16.9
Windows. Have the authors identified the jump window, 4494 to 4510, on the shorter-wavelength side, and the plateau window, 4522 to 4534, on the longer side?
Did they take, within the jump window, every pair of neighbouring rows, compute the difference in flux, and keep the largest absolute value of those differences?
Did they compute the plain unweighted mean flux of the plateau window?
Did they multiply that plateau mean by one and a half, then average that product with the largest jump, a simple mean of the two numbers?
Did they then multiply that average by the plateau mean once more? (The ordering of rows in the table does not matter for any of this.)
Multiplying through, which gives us 56.9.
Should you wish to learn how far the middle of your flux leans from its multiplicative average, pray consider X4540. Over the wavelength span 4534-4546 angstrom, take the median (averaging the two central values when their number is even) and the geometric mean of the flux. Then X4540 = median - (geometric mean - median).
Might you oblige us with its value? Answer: 8.43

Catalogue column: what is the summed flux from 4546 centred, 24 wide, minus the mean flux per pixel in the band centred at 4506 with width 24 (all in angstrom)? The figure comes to 41.6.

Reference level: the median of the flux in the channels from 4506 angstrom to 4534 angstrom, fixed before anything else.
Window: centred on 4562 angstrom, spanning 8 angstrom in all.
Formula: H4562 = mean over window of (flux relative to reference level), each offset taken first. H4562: -0.30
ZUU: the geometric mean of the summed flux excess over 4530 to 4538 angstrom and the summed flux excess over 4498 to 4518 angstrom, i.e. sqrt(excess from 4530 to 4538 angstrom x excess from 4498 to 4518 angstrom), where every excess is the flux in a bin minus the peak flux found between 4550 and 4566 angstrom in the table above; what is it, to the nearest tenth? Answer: 0.1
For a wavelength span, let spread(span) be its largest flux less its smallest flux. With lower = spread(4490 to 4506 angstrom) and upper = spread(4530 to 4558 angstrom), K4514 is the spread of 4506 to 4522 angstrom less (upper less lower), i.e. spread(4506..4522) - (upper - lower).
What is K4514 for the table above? 0.43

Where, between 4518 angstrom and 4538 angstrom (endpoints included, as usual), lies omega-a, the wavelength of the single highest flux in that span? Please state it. 4528.0 angstrom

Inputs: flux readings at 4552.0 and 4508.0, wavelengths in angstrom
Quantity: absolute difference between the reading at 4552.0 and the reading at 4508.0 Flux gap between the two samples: 0.13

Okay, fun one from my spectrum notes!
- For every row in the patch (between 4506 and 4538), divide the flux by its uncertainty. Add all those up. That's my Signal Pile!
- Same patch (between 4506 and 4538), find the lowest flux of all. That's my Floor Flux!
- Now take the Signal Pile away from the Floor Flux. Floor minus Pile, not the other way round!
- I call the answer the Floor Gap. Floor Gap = -374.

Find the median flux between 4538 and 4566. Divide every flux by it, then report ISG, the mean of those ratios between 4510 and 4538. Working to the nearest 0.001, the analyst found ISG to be 1.034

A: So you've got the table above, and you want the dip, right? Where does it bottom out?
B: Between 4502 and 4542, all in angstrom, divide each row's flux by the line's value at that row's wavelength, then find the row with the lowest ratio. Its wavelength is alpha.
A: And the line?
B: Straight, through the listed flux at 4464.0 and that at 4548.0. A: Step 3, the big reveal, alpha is 4504.0 angstrom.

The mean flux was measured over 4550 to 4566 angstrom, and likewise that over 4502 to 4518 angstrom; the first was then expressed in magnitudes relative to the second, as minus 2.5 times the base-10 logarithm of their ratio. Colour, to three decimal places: 0.019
